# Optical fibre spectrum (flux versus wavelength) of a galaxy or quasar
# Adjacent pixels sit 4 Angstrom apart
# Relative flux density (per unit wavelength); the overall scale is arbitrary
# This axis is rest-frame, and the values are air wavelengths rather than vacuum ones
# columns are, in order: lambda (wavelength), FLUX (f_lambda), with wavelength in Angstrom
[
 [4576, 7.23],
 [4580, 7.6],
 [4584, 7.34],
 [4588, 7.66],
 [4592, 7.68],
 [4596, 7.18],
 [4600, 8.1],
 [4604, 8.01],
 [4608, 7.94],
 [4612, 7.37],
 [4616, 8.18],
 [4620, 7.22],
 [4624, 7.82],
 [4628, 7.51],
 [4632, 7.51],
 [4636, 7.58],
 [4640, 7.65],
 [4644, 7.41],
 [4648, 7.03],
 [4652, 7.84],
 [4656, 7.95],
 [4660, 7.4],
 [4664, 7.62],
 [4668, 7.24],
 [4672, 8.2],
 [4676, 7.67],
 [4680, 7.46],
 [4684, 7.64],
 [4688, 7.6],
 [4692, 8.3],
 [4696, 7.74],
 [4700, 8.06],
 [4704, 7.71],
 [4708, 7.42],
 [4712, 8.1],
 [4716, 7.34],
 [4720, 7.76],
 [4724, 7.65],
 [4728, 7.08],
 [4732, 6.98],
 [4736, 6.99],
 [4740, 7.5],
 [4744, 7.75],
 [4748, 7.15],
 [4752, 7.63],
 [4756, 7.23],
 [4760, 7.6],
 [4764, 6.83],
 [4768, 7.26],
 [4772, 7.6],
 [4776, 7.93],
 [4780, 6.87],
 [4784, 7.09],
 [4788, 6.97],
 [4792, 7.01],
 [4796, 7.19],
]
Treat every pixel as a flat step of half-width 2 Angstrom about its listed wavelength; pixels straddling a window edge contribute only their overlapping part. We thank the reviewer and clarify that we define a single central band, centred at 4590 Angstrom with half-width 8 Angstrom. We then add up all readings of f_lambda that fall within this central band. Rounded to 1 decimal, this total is 29.9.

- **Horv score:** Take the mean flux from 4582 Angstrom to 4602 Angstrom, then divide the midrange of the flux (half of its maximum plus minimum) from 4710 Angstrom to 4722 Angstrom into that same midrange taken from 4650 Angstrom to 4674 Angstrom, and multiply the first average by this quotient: 7.6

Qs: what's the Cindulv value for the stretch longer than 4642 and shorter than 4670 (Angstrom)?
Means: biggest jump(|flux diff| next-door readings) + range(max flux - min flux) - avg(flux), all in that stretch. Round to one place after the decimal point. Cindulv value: -5.8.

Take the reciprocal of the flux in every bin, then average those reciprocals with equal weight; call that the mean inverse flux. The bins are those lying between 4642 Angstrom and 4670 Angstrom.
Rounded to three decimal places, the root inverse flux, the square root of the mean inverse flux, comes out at 0.365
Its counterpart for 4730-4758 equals 0.370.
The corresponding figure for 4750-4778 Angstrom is 0.367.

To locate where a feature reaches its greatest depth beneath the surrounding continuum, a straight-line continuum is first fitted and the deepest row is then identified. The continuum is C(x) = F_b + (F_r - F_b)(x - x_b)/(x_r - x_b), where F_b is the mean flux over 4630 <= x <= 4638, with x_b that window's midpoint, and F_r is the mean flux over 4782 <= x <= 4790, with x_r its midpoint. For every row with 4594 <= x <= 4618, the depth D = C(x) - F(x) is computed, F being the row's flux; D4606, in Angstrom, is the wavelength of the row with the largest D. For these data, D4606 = 4596 Angstrom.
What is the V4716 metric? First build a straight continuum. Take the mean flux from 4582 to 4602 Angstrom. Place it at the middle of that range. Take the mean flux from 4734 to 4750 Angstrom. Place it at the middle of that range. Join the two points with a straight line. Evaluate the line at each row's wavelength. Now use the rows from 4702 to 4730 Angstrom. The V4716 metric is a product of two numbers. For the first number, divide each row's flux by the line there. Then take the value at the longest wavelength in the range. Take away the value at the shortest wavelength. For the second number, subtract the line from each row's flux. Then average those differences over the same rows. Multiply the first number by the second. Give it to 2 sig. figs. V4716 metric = -0.015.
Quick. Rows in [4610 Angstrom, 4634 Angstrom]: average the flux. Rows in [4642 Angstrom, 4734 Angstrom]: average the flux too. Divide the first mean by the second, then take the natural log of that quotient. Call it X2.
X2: -0.0021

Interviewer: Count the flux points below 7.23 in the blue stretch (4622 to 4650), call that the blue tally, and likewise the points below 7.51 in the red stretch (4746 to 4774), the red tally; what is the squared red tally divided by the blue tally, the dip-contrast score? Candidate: 16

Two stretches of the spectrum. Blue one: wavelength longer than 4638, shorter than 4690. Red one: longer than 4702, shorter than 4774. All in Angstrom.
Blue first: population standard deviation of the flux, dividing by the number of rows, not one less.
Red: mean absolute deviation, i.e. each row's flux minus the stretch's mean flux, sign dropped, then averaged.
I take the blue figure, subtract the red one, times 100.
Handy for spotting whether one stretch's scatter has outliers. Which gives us 1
